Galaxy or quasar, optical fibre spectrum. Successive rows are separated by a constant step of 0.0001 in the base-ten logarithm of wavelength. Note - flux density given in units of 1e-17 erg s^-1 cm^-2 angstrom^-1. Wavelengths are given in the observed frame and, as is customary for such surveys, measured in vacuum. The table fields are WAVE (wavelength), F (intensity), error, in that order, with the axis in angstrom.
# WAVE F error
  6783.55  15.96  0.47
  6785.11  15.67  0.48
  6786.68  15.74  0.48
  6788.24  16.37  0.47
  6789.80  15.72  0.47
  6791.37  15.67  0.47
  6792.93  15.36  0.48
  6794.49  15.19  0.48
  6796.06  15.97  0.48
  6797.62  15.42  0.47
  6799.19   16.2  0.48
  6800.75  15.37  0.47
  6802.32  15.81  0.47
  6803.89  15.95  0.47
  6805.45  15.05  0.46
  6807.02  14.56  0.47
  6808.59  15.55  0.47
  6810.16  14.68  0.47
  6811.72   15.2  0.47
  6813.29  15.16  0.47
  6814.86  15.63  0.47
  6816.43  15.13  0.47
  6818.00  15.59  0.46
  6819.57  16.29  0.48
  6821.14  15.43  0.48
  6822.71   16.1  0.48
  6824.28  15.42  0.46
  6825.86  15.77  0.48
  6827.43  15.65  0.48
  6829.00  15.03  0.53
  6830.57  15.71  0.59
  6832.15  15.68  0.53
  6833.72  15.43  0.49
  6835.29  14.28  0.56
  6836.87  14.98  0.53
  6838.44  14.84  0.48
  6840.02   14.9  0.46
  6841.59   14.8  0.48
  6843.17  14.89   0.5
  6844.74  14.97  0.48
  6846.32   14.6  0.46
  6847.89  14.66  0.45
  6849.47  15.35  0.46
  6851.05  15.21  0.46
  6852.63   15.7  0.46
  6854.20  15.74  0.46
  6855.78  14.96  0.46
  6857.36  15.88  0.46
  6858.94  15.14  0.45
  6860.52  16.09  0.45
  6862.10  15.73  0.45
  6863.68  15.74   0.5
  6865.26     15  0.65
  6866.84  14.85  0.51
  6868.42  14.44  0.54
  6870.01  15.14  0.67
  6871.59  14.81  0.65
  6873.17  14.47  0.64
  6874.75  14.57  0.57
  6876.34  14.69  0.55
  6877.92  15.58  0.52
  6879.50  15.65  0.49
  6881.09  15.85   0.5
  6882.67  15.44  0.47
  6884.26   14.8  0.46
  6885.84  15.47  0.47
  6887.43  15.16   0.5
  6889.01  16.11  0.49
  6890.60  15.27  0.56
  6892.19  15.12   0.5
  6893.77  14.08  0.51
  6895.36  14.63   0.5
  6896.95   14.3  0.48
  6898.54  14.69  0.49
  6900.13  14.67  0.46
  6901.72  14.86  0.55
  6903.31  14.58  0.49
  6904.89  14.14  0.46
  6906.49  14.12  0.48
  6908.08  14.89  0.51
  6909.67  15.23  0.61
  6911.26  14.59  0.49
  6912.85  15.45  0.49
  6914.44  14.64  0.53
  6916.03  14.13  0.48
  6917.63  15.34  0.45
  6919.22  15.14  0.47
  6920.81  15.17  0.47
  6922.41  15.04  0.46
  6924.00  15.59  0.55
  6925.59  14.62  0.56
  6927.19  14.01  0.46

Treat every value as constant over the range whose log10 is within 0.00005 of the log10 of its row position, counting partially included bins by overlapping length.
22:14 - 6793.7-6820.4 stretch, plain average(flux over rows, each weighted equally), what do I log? 15.5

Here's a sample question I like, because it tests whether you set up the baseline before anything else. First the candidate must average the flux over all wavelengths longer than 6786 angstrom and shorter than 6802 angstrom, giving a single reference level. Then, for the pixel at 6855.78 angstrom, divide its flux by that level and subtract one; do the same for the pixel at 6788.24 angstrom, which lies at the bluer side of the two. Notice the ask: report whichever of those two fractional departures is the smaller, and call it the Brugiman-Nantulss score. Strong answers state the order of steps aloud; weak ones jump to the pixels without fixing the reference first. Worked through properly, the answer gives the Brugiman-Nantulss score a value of -0.05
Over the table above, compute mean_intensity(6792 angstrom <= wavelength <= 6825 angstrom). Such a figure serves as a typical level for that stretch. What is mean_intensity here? 15.5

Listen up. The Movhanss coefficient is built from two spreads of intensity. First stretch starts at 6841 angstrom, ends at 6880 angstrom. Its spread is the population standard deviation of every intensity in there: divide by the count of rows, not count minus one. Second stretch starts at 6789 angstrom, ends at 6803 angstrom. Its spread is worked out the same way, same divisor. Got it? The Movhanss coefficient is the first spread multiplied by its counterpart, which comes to 0.15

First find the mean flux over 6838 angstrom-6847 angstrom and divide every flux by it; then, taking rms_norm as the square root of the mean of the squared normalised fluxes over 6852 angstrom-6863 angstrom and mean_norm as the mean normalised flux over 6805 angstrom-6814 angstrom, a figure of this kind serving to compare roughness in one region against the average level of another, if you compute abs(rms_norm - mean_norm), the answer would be 0.039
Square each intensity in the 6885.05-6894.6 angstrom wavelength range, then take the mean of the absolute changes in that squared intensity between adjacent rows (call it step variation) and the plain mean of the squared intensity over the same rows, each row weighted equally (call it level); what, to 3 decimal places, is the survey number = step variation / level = 0.087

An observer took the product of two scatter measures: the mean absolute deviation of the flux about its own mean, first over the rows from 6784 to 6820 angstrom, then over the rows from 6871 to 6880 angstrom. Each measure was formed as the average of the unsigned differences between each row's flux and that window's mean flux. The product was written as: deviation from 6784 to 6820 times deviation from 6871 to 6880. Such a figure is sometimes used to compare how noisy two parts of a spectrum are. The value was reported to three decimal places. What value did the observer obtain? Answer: 0.160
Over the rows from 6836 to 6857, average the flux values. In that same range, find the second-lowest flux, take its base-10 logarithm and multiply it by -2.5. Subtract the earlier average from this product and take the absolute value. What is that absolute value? 18.0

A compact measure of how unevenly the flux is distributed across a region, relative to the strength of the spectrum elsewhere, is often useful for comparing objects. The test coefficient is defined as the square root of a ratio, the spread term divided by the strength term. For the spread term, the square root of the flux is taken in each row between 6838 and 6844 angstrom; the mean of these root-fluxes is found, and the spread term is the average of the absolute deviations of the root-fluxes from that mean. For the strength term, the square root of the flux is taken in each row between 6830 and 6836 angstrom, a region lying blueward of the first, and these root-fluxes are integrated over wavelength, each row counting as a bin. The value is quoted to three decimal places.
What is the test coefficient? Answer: 0.014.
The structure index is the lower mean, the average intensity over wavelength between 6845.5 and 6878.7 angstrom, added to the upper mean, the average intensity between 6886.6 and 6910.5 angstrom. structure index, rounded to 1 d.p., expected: 29.9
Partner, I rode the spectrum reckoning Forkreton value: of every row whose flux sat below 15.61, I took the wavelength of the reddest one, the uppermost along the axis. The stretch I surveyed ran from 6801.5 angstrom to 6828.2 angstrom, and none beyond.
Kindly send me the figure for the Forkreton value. 6824.28 angstrom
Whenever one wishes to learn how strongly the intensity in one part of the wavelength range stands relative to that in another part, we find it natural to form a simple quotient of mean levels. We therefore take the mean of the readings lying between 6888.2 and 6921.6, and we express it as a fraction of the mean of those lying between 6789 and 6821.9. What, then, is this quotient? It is 0.958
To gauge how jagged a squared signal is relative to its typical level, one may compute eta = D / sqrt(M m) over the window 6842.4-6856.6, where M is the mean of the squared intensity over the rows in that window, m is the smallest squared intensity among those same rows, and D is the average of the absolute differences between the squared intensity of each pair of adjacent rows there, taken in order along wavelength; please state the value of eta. 0.05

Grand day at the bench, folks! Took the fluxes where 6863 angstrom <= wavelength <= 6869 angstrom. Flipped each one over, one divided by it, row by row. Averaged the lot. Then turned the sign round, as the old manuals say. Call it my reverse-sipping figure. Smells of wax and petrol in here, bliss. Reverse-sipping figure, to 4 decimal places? -0.0667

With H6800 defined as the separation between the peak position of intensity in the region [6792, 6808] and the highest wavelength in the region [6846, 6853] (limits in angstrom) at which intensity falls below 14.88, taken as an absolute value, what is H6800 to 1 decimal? 48.7 angstrom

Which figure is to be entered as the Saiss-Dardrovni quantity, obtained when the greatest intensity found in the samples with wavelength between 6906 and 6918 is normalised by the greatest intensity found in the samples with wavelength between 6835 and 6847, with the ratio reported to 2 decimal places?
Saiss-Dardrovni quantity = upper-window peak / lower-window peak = 1.03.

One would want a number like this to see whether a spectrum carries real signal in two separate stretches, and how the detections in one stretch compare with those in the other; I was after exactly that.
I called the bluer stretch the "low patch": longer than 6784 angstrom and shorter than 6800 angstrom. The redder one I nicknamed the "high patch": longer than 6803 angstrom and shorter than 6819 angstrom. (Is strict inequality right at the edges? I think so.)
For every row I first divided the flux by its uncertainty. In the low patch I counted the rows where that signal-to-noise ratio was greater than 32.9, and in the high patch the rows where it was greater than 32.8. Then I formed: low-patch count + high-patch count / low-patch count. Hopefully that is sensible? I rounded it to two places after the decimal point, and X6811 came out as 5.80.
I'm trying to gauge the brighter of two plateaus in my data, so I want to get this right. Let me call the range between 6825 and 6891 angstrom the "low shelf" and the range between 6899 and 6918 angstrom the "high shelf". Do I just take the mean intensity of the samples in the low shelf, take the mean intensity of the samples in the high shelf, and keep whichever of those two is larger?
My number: 15.2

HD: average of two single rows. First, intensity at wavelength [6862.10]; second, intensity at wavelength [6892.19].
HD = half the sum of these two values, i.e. 15.4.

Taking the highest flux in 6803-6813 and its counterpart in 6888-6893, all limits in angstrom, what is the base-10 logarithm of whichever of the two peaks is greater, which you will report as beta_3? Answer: 1.21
